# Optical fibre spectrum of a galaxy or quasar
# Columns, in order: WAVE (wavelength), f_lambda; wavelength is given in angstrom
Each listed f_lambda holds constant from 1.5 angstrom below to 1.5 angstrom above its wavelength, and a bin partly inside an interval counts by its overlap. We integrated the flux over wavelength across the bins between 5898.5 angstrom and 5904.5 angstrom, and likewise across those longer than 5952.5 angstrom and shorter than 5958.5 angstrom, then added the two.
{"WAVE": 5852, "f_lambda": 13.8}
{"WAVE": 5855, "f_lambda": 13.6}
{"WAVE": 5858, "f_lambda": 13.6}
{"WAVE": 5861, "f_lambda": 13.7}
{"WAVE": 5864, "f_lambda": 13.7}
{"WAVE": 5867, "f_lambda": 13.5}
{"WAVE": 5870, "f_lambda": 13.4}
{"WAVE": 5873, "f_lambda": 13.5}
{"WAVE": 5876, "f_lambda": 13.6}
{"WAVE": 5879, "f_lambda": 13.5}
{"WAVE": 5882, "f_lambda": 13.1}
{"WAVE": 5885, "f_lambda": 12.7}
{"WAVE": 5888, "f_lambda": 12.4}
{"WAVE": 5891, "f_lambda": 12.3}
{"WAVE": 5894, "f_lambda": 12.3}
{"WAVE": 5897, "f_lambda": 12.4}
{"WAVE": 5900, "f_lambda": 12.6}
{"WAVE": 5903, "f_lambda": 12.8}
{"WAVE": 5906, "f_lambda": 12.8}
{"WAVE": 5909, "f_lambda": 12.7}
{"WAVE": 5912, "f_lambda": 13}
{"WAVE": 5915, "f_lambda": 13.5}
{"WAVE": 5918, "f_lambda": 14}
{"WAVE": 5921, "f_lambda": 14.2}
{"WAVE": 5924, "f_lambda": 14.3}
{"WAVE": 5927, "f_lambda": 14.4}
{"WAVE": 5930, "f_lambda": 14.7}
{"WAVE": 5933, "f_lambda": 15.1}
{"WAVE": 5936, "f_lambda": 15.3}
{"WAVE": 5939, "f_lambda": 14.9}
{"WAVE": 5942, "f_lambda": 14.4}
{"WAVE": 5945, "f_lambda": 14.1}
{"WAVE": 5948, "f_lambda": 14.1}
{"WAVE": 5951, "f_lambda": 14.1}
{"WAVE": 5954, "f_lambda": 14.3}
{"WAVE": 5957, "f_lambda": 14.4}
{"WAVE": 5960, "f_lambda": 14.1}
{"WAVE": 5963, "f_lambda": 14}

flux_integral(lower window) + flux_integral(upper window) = 162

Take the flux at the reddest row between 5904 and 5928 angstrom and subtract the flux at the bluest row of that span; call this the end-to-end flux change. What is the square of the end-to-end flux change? 2.56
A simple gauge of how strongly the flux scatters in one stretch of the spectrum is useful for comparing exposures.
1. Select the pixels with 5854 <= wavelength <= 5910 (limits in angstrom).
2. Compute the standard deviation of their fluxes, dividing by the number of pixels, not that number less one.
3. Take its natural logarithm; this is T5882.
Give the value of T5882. -0.67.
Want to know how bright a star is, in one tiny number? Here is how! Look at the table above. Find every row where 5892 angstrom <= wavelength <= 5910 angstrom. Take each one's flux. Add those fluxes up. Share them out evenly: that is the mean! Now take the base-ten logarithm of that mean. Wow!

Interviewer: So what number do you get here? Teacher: 1.10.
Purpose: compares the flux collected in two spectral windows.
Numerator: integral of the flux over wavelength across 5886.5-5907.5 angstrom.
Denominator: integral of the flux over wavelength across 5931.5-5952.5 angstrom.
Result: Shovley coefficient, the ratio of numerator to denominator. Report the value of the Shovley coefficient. 0.86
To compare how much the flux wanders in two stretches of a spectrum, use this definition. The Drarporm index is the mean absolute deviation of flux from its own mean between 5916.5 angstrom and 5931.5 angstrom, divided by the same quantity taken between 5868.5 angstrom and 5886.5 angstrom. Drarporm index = 0.69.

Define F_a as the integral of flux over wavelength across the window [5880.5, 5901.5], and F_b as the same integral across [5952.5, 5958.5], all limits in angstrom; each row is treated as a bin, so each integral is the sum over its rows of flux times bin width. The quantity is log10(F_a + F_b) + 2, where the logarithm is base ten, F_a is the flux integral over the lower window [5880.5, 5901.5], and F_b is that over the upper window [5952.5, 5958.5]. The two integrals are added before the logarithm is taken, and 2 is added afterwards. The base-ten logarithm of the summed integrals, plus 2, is 4.54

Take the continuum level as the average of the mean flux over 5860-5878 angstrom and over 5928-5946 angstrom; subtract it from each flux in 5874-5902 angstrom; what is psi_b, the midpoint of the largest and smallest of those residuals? -1.2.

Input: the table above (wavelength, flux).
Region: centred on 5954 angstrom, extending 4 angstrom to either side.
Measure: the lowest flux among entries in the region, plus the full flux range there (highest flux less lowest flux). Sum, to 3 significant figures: 14.4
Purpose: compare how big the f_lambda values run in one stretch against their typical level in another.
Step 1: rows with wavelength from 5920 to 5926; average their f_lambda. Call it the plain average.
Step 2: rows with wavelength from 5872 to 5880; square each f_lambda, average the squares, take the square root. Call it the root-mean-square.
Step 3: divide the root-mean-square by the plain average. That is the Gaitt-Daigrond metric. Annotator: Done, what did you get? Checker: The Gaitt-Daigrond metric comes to 0.95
